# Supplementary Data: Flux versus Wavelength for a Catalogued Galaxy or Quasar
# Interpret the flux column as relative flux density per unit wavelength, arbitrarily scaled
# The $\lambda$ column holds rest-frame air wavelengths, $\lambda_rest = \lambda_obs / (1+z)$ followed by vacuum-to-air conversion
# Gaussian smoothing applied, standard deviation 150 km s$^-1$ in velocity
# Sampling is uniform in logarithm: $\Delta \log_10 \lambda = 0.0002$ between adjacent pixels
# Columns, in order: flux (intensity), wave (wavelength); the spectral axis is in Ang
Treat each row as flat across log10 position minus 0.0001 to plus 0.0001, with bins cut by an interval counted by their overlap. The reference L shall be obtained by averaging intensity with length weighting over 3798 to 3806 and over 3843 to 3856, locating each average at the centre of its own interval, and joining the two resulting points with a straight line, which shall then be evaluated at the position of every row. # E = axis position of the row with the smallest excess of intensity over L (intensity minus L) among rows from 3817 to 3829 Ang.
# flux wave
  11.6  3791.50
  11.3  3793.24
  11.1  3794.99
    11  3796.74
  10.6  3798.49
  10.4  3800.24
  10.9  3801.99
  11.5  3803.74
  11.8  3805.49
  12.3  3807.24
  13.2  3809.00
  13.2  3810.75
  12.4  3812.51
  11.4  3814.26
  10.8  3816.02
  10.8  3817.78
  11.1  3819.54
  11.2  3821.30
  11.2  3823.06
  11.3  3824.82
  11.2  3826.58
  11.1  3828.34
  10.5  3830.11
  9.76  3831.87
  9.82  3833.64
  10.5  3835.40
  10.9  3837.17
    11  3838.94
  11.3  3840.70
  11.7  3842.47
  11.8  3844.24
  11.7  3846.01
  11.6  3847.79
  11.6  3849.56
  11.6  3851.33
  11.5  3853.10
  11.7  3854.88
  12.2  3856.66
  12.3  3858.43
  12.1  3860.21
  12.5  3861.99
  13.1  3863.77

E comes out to 3817.78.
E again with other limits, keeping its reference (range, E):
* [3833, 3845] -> 3833.64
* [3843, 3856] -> 3853.10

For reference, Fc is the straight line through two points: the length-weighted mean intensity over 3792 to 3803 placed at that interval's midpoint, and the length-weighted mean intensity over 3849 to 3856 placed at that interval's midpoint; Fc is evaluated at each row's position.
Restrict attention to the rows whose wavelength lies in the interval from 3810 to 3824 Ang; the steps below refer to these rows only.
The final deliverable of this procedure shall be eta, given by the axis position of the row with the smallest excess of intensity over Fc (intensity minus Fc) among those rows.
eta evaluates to 3817.78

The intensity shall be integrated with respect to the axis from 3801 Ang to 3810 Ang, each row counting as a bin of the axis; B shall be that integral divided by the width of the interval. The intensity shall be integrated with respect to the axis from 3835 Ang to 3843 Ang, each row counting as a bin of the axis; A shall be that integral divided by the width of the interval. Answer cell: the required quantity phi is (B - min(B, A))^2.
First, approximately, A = 11.1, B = 11.9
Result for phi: 0.73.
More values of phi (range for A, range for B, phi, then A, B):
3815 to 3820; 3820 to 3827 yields 0.12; 10.9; 11.2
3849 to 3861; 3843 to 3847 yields 0.00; 11.9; 11.7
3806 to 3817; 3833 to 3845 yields 0.00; 12.2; 11.0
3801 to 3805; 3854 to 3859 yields 0.66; 11.2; 12.1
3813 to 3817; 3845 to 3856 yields 0.16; 11.2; 11.6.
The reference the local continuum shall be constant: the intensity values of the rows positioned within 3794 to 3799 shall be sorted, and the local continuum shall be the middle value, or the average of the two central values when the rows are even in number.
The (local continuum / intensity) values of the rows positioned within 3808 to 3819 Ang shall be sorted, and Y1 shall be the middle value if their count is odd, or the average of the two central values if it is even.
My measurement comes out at 0.93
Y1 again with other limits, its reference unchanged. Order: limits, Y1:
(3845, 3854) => 0.95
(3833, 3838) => 1.05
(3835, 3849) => 0.96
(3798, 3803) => 1.04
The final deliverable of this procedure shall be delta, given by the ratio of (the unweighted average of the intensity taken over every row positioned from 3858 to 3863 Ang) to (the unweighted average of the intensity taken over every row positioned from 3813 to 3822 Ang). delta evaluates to 1.11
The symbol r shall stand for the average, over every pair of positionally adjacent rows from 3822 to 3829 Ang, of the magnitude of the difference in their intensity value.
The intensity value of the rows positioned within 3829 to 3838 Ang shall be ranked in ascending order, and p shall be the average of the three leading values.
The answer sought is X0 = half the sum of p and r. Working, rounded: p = 10.0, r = 0.10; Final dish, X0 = 5.1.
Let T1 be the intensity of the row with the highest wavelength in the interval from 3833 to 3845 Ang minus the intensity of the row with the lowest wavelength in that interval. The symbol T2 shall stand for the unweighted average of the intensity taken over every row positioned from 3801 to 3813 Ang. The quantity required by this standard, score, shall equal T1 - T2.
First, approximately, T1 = 2.0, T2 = 12.2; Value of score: -10.2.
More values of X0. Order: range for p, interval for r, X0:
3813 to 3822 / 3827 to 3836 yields 5.7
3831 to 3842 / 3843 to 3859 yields 5.1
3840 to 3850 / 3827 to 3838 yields 6.0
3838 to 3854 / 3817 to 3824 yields 5.7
